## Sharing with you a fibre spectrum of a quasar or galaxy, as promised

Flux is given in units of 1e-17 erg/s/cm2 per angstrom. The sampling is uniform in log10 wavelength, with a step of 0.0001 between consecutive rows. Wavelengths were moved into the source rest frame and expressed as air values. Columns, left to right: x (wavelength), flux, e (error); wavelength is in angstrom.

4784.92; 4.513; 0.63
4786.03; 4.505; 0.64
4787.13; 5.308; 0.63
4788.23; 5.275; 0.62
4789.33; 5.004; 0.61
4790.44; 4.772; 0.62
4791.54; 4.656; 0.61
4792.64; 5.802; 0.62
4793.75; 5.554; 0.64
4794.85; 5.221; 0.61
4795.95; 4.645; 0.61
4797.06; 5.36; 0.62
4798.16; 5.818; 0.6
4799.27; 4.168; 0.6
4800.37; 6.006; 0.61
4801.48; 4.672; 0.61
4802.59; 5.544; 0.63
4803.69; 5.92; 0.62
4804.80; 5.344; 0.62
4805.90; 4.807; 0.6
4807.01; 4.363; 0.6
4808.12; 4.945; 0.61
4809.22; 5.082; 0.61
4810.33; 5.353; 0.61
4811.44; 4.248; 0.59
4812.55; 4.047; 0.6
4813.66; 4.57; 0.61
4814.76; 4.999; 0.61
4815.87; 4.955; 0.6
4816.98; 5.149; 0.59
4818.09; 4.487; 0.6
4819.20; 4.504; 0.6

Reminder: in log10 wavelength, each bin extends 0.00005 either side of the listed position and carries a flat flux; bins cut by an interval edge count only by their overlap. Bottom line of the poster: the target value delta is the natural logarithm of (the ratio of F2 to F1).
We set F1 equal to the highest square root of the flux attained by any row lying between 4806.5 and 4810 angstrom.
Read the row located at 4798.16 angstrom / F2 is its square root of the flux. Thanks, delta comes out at 0.07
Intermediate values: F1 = 2.25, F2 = 2.41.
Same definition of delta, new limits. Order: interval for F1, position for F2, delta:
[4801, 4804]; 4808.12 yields -0.09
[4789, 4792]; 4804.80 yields 0.03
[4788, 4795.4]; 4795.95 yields -0.11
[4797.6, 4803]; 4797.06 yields -0.06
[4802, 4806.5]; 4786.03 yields -0.14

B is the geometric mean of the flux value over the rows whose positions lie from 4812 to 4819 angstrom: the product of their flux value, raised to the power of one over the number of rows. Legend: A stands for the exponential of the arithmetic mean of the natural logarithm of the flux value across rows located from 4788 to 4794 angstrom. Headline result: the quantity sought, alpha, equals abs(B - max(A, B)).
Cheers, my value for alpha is 0.475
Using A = 5.16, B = 4.69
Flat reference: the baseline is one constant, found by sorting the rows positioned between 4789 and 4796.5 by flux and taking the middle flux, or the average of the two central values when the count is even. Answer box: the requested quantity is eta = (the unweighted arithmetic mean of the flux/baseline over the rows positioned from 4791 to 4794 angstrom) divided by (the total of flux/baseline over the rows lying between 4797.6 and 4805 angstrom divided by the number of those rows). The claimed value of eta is 1.00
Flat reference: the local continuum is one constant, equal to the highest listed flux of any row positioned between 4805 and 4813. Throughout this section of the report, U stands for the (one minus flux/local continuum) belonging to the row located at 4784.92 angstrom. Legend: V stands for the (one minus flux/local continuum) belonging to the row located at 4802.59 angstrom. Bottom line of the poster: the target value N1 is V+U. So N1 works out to 0.12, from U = 0.16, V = -0.04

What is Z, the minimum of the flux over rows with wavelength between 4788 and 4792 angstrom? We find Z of 4.656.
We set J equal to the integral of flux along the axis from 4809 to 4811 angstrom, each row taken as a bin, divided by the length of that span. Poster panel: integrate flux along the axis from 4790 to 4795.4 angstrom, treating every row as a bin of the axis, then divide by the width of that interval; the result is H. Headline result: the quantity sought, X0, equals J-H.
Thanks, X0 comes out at -0.04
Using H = 5.22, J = 5.17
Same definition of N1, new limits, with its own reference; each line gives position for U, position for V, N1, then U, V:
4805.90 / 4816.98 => 0.14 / 0.10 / 0.04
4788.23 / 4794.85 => 0.04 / 0.01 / 0.02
